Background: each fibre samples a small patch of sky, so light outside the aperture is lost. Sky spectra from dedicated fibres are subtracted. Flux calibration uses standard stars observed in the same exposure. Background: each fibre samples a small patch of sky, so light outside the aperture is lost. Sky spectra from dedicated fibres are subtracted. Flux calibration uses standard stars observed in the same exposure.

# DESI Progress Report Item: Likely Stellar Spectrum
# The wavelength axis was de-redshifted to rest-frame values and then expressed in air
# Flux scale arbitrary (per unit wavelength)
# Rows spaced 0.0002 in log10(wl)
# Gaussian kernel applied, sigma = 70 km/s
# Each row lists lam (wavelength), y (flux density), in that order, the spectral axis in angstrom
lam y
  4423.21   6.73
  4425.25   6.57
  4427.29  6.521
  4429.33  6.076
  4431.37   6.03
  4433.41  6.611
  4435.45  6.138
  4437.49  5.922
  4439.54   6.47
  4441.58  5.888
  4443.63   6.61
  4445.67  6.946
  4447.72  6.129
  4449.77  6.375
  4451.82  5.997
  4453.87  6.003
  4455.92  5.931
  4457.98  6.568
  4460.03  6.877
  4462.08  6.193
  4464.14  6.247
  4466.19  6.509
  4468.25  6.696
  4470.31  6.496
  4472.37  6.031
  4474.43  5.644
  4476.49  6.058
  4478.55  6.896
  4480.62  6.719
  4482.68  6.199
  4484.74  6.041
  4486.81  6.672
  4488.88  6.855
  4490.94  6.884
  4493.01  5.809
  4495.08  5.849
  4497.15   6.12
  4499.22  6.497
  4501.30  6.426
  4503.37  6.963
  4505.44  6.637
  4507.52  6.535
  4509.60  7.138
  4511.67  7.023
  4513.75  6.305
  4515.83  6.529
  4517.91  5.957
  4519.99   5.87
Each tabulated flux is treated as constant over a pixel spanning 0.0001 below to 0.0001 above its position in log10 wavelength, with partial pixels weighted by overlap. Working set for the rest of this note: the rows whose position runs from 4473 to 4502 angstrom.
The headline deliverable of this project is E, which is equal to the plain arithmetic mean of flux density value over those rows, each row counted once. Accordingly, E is 6.33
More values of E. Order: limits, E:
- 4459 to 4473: 6.44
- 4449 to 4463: 6.28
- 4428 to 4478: 6.27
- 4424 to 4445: 6.28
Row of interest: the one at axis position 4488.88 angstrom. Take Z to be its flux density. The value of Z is 6.855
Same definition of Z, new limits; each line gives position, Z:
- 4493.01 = 5.809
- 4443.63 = 6.61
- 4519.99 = 5.87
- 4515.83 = 6.529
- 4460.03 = 6.877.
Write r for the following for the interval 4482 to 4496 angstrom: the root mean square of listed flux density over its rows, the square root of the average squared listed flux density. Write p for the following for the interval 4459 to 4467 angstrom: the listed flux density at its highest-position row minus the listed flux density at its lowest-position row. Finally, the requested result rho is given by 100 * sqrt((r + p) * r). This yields 616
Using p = -0.4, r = 6.34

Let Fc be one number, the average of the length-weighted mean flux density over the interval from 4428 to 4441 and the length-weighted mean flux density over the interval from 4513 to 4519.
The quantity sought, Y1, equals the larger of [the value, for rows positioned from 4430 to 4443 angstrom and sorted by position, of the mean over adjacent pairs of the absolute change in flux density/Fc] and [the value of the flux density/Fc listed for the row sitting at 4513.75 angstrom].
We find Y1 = 1.01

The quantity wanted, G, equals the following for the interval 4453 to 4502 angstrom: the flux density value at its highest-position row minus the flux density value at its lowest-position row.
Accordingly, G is 0.4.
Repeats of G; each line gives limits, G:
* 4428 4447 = 0.9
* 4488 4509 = -0.3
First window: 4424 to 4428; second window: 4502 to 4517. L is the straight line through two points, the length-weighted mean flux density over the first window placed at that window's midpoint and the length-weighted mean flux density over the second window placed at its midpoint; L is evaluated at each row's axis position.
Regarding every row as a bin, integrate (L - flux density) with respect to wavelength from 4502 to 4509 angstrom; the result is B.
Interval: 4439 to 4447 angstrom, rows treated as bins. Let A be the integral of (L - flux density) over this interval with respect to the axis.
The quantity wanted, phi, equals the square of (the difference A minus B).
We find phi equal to 1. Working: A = 1.0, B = -0.1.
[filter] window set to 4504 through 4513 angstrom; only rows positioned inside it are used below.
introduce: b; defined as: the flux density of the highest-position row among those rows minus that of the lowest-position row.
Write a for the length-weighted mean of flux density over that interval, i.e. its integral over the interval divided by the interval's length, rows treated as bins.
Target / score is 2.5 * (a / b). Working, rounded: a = 6.8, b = 0.4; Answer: 44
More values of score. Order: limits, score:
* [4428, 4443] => -82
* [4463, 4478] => -83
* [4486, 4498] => -29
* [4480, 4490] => 119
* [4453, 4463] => 83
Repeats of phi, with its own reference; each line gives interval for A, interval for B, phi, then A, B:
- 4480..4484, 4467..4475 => 4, 1.1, 3.1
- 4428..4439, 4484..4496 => 0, 4.3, 3.8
